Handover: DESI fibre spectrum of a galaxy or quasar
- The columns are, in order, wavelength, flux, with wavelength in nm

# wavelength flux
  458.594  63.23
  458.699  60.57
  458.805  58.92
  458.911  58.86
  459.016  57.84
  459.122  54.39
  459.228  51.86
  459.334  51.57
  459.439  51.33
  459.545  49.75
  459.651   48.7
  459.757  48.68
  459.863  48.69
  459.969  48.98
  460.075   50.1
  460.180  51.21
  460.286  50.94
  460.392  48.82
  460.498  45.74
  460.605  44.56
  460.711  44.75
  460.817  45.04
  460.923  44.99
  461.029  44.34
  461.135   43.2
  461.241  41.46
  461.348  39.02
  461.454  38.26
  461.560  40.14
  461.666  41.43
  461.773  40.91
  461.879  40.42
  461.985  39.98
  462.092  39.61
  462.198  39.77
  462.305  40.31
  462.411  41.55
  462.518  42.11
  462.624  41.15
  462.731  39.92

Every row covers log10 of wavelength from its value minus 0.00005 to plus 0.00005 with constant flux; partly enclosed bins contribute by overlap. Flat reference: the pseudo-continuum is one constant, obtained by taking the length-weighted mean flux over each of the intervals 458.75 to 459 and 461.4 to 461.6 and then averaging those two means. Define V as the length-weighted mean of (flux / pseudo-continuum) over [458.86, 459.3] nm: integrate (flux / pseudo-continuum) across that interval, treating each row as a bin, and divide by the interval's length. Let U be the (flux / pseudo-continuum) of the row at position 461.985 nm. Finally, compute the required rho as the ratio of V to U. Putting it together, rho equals 1.4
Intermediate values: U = 0.82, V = 1.13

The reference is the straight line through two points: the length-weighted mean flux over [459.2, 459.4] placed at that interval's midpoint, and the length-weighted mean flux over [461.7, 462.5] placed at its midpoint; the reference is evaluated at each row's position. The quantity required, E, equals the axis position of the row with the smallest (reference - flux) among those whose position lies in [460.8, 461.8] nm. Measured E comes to 460.923 nm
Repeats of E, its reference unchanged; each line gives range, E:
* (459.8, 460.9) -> 460.286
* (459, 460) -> 459.016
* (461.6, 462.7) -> 462.518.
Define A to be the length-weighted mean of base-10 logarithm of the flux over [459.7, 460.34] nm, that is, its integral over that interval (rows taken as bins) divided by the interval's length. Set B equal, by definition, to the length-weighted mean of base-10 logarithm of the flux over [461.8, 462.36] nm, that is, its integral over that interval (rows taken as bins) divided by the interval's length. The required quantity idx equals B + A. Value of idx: 3.30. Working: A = 1.70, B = 1.60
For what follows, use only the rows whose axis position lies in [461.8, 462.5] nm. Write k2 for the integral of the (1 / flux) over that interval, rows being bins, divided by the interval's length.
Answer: 0.0248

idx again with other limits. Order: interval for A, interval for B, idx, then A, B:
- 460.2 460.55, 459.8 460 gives 3.37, 1.69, 1.69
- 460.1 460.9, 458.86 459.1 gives 3.44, 1.67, 1.76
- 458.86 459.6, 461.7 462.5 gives 3.33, 1.73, 1.61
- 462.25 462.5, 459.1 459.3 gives 3.33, 1.61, 1.72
